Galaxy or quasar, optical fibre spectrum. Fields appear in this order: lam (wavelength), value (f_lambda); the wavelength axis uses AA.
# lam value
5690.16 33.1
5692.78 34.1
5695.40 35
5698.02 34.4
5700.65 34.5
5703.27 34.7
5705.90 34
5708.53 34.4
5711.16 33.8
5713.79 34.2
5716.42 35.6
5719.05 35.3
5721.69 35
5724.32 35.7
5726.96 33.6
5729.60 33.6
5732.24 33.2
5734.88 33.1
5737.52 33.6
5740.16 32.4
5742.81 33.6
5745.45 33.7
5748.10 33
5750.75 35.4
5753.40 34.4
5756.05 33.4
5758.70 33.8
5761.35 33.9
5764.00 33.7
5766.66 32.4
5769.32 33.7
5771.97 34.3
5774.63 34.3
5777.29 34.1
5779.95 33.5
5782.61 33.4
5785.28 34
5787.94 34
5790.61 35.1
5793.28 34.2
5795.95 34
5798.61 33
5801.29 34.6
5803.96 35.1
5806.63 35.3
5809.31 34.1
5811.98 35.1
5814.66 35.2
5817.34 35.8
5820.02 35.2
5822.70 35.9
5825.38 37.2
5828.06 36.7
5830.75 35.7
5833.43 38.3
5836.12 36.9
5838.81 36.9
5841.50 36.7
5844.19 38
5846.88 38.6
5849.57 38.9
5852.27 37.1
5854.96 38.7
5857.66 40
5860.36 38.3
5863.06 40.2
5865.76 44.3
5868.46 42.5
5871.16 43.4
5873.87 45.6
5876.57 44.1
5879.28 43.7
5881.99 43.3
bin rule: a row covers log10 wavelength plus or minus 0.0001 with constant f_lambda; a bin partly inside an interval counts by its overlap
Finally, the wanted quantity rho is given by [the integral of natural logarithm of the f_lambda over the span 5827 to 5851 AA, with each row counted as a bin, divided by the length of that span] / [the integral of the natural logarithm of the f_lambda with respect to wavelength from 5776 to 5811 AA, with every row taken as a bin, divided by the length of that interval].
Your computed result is 1.03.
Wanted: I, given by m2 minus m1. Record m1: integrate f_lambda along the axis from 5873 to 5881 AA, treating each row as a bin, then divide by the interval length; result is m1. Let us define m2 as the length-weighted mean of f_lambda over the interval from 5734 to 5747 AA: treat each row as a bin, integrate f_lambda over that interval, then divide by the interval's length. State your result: -11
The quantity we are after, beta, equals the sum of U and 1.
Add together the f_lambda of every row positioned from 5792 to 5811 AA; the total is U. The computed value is 241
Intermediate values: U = 240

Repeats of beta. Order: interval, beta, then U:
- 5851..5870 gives 282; 281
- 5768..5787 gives 238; 237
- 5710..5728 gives 244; 243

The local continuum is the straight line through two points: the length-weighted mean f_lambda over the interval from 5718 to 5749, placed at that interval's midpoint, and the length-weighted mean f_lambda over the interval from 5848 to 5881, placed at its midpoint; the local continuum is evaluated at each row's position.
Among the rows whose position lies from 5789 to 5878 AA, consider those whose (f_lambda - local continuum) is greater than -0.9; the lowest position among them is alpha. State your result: 5865.76 AA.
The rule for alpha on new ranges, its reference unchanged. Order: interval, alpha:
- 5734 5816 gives 5734.88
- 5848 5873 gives 5865.76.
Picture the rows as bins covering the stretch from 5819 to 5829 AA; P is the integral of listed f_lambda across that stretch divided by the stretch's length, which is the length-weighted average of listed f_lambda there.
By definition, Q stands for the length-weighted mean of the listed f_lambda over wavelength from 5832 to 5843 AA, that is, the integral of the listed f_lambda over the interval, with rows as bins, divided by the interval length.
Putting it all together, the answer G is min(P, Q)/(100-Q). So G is 0.58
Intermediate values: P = 36.3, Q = 37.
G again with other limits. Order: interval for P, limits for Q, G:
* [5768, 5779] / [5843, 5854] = 0.55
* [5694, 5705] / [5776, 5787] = 0.51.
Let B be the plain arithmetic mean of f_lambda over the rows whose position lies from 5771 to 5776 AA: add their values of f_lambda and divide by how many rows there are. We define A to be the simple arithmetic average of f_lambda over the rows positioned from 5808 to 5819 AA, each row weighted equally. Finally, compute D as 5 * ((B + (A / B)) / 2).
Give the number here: 88.3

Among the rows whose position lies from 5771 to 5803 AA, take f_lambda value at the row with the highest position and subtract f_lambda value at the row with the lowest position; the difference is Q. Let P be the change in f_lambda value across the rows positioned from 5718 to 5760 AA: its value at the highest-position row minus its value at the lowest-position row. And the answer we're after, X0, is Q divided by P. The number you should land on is -0.2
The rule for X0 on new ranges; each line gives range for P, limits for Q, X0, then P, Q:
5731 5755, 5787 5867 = 8.6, 1.2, 10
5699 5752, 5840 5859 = 3.7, 0.9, 3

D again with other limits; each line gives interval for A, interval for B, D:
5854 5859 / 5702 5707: 88.7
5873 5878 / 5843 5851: 99.2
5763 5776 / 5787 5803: 87.8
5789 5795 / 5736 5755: 86.9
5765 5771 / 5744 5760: 87.3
